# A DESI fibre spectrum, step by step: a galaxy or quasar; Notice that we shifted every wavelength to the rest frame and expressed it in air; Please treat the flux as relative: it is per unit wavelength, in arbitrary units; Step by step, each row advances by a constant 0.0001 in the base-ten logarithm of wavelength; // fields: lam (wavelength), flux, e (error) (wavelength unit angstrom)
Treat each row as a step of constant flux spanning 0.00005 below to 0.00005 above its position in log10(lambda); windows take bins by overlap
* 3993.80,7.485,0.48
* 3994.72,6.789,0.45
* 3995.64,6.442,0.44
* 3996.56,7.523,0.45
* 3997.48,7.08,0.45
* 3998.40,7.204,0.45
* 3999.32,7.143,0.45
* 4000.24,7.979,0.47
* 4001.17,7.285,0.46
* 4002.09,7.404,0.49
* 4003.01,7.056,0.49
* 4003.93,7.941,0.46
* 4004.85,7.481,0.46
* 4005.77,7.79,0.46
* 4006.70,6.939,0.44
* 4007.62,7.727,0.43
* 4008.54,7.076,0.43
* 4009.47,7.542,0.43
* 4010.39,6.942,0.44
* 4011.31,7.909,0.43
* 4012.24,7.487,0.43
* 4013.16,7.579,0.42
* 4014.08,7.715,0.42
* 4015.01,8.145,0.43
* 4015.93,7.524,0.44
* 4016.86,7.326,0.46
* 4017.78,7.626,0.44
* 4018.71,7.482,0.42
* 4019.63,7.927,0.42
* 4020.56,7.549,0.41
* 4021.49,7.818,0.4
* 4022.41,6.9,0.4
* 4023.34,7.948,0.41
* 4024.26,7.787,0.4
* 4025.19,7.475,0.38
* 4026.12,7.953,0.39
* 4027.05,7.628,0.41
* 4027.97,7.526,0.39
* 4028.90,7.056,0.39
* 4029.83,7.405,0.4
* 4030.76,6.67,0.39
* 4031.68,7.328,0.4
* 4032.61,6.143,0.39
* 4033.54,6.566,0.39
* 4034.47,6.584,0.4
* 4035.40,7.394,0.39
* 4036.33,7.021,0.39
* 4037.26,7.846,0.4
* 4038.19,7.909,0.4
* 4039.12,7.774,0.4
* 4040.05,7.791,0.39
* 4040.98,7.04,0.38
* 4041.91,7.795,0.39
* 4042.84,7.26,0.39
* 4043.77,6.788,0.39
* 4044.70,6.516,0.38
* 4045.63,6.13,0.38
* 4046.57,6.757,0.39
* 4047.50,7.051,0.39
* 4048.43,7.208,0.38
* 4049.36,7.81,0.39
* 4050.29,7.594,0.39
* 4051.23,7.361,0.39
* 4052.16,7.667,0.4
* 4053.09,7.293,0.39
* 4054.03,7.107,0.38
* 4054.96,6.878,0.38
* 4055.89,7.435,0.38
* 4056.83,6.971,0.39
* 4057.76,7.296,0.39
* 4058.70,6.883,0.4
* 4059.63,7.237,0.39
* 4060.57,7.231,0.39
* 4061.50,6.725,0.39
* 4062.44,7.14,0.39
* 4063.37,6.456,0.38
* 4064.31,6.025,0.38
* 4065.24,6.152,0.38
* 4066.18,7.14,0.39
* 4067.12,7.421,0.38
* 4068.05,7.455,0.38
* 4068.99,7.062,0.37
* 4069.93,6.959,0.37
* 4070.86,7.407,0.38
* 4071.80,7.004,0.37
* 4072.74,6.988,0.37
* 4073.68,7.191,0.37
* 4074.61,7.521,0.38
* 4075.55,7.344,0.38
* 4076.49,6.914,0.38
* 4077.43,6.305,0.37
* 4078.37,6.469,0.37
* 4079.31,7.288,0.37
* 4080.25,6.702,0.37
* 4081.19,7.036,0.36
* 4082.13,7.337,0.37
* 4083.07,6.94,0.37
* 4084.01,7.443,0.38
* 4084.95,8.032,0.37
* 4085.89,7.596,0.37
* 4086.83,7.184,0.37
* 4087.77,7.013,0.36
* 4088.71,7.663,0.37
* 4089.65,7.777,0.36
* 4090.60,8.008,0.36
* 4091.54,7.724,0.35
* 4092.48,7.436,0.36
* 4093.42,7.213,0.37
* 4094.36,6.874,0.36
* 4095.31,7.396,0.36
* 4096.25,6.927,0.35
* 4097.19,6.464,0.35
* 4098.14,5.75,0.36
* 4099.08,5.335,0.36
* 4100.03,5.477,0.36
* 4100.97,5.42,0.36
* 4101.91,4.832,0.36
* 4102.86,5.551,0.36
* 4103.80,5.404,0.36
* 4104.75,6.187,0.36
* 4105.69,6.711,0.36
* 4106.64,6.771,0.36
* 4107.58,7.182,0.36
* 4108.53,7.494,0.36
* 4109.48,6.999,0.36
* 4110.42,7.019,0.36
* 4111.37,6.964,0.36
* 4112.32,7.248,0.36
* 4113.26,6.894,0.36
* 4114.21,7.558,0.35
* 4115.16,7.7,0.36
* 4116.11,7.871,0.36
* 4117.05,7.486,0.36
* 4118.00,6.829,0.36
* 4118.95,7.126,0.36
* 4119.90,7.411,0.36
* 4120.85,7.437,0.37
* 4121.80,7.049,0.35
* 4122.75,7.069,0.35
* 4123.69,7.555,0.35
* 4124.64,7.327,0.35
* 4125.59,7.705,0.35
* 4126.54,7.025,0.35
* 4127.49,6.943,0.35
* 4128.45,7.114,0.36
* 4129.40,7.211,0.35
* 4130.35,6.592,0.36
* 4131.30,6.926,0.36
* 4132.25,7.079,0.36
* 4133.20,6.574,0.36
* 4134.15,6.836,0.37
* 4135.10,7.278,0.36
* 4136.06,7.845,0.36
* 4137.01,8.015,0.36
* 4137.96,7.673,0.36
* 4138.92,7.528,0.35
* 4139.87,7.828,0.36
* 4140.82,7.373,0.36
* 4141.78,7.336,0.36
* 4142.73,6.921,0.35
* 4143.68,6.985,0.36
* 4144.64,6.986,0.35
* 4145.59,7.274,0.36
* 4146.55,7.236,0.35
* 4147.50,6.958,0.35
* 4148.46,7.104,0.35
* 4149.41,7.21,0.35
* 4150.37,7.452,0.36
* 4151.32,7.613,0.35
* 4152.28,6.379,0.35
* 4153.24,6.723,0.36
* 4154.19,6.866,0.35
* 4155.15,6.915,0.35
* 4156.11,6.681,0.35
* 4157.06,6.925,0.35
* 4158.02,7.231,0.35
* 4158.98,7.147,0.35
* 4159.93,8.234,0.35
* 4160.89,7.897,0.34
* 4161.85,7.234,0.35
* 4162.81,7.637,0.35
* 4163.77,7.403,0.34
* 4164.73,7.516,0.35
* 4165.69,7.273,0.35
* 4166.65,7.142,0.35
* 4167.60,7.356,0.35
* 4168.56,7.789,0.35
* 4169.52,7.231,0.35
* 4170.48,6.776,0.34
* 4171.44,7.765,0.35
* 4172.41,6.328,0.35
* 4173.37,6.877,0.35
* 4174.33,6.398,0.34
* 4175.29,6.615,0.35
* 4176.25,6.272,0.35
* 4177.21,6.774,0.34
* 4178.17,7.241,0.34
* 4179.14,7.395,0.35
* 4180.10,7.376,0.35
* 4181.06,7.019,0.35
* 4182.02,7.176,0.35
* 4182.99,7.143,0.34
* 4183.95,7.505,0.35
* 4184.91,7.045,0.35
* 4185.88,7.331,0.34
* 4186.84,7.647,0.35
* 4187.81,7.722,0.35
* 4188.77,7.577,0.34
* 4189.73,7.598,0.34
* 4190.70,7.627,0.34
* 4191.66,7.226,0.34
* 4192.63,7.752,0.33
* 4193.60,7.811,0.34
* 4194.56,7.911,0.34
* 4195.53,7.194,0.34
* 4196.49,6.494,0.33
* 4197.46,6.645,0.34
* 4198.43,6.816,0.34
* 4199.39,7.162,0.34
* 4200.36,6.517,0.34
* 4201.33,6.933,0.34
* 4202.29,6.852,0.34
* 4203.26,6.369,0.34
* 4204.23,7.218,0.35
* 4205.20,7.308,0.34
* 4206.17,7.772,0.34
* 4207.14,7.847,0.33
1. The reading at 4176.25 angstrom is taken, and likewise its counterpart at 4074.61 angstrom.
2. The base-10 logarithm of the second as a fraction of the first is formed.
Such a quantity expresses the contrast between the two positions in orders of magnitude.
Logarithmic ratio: 0.08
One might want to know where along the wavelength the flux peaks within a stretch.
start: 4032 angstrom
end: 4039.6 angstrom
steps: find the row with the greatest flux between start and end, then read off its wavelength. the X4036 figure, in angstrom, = 4038.19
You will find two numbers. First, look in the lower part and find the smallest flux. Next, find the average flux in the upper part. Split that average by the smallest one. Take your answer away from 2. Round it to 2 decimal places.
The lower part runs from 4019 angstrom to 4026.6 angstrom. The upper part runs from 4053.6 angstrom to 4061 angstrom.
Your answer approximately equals 0.97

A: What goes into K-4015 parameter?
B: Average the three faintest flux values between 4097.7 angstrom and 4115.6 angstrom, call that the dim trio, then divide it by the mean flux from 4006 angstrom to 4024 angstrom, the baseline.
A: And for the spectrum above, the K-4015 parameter 0.69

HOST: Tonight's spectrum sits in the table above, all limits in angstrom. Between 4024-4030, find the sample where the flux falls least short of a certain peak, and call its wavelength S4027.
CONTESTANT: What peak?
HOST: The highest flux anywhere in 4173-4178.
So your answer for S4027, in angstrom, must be 4026.12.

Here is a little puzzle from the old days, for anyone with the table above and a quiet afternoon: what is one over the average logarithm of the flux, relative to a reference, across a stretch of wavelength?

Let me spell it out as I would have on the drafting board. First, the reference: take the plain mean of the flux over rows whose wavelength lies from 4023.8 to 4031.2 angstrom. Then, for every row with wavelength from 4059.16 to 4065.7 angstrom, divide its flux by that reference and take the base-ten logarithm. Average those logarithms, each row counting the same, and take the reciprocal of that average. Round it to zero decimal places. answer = -22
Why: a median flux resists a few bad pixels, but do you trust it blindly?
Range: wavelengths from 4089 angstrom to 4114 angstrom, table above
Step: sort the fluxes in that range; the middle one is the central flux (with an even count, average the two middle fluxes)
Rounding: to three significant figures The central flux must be 6.91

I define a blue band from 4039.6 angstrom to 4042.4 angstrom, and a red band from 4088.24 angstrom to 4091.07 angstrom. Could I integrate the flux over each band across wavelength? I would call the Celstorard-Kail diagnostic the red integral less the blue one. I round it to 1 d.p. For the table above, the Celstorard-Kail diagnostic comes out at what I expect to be 1.0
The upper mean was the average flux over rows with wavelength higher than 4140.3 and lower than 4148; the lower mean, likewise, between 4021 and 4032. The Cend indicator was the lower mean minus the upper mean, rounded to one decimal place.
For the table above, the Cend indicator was 0.3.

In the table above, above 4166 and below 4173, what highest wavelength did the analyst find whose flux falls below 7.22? 4172.41 angstrom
